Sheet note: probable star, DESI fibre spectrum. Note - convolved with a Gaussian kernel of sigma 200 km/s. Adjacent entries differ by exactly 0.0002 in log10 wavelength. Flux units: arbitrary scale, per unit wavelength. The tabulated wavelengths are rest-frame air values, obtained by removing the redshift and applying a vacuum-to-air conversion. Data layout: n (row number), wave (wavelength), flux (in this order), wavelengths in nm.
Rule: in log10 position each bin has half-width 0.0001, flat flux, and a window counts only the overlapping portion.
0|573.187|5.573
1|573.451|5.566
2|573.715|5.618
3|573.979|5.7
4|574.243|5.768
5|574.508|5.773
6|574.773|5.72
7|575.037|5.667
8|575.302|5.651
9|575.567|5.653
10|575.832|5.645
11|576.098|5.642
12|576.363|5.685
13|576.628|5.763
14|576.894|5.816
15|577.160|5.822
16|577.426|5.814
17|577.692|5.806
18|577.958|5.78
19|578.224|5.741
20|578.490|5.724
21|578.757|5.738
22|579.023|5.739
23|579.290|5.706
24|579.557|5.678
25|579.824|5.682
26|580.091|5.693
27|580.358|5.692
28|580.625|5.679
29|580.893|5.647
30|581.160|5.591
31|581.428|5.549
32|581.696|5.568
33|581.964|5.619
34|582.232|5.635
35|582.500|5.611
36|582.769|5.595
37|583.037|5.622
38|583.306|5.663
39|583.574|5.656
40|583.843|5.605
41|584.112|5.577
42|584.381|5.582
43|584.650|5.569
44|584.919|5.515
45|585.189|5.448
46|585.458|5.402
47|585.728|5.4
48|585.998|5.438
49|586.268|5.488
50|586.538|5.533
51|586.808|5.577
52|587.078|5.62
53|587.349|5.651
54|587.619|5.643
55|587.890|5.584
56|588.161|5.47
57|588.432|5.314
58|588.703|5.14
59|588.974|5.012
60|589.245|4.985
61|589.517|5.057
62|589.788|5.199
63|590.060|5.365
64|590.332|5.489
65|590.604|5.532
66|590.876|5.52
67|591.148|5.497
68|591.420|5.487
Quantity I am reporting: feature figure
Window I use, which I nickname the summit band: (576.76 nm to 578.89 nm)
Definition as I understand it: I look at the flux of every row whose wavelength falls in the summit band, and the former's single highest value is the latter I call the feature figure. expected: 5.822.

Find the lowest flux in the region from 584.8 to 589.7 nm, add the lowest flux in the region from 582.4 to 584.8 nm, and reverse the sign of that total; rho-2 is -10.6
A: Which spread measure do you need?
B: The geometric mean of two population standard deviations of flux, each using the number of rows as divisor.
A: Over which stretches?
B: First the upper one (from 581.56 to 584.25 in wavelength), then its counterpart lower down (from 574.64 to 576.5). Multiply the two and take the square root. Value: 0.028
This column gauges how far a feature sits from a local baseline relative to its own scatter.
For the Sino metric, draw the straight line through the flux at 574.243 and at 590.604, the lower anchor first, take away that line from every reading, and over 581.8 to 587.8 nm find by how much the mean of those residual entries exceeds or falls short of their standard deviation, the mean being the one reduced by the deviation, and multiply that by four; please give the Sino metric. -0.51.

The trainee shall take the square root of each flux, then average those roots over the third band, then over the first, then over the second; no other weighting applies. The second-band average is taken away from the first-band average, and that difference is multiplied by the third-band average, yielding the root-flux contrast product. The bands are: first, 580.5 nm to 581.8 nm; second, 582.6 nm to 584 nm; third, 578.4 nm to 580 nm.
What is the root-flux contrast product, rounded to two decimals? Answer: -0.01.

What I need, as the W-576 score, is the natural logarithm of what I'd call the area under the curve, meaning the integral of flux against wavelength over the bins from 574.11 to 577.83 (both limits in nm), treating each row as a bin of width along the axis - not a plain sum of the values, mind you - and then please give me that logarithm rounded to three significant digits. 3.06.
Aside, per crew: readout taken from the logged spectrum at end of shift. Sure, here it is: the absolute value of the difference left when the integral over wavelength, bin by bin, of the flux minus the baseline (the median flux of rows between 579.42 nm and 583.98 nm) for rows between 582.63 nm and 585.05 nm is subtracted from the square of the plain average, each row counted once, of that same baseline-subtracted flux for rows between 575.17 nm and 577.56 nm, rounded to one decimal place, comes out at 0.1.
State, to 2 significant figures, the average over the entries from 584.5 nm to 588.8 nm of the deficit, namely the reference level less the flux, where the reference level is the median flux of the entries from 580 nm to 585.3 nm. 0.12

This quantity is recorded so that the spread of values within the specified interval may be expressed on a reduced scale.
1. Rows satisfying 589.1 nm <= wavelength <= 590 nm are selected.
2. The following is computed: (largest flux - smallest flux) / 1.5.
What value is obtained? 0.14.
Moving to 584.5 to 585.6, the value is 0.11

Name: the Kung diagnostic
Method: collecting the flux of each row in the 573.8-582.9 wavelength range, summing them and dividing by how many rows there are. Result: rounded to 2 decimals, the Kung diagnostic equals 5.69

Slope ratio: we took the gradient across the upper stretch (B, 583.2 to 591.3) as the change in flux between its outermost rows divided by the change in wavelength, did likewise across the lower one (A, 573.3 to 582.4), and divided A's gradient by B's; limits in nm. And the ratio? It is -0.4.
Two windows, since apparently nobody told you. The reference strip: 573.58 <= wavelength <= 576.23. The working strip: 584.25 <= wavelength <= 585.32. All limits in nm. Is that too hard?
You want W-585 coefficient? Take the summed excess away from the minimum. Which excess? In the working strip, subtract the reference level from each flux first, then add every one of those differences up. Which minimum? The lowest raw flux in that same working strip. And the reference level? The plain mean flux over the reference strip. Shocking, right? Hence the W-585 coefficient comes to 6.07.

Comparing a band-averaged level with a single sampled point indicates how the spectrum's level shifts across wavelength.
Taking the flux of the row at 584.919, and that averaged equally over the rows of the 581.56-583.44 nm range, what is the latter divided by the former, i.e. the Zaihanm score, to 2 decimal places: 1.02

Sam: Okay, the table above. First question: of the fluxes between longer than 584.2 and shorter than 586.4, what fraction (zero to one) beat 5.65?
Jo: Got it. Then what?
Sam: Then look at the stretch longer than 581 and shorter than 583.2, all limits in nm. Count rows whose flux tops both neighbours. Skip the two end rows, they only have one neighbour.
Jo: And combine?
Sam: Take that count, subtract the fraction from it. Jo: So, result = 1.00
